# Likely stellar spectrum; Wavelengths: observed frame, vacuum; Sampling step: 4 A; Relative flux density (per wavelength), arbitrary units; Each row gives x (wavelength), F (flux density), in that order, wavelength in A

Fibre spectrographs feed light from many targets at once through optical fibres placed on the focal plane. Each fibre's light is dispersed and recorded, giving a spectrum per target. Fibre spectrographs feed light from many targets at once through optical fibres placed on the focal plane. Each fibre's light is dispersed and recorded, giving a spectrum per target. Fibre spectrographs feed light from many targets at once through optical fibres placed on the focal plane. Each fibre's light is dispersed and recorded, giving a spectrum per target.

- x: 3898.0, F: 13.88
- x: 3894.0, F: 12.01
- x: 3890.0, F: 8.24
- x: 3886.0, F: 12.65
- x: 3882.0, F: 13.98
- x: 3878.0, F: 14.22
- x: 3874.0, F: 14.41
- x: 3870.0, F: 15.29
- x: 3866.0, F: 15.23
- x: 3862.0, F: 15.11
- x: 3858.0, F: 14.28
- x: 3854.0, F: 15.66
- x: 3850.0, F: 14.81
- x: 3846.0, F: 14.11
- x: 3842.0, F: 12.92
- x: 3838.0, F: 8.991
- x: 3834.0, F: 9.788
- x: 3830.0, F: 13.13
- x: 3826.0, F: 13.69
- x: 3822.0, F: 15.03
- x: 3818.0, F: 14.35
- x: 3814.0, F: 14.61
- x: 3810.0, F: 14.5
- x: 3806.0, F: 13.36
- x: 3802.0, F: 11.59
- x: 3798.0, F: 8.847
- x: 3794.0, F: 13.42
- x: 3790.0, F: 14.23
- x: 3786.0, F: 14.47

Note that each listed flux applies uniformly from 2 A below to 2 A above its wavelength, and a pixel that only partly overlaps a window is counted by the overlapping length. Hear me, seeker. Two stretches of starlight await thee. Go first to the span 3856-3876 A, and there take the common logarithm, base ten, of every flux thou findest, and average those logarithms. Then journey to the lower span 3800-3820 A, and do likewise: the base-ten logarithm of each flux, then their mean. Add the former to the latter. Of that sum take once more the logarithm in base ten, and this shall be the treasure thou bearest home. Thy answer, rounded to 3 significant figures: 0.363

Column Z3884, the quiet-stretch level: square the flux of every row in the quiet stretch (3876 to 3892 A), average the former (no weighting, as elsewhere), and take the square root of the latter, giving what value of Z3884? 12.5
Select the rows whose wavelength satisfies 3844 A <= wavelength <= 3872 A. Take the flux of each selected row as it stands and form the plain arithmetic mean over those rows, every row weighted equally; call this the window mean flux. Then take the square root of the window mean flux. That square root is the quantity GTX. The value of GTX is 3.86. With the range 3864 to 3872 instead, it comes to 3.91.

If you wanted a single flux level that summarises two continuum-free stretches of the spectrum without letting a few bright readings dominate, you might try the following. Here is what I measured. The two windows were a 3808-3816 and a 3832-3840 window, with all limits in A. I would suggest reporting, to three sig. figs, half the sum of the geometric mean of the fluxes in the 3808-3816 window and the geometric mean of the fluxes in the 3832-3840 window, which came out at 12.0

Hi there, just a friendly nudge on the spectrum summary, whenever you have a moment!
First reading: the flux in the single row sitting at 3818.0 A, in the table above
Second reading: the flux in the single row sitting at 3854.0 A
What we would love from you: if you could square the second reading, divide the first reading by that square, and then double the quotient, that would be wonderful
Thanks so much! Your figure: 0.12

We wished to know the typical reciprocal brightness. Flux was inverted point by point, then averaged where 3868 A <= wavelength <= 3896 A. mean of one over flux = 0.080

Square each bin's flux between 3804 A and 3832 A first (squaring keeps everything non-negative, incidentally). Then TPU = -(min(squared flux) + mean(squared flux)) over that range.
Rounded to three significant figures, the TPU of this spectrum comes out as -372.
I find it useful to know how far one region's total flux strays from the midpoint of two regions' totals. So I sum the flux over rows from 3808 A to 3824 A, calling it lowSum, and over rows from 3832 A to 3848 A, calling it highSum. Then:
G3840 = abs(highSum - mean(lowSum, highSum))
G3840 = 6.3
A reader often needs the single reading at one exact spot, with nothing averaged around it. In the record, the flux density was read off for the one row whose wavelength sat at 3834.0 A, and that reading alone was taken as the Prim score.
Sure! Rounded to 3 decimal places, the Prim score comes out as 9.788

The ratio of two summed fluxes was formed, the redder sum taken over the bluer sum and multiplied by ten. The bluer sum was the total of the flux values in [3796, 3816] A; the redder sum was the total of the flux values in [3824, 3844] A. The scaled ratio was 9.3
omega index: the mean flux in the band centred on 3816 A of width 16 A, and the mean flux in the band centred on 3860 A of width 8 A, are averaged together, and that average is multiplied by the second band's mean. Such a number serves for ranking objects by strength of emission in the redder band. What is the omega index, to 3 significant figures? 215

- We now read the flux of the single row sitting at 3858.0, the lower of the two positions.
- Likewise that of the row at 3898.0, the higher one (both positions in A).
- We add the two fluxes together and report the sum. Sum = 28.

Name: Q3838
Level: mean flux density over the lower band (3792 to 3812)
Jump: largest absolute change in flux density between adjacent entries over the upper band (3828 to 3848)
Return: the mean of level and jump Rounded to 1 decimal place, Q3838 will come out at 8.1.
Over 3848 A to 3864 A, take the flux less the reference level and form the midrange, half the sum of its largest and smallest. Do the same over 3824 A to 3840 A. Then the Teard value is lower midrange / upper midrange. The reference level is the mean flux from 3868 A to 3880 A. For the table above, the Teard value -10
